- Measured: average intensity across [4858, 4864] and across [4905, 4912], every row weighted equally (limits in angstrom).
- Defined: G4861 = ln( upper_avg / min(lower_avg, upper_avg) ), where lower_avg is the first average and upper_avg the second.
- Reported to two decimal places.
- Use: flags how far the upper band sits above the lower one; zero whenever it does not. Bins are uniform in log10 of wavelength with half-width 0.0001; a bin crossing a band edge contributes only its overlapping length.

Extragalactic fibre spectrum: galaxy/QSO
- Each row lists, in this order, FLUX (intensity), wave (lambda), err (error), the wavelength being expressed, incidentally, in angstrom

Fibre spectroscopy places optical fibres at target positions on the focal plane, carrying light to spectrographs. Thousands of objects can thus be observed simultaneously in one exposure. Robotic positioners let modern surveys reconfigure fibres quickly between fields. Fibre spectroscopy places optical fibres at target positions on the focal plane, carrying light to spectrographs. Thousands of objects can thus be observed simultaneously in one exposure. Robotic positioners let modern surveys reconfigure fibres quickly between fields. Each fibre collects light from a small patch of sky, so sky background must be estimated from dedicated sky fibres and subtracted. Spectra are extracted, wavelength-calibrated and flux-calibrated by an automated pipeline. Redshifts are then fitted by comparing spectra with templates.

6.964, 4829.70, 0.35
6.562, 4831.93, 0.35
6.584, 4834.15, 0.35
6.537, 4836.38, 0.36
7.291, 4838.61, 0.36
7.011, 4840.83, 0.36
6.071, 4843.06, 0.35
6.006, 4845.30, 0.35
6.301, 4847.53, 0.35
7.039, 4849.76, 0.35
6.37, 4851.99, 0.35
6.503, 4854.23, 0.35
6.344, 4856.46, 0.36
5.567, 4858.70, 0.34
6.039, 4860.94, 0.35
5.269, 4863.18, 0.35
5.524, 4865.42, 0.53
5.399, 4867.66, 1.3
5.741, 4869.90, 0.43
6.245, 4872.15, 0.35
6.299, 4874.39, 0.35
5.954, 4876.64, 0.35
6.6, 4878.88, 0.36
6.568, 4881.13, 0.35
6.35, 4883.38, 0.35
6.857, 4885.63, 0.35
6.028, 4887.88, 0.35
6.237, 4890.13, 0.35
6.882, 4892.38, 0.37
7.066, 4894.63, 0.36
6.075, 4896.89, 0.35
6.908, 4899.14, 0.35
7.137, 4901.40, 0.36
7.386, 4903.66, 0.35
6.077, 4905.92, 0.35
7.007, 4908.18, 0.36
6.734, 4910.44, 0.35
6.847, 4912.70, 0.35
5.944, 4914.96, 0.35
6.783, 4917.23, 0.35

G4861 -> 0.16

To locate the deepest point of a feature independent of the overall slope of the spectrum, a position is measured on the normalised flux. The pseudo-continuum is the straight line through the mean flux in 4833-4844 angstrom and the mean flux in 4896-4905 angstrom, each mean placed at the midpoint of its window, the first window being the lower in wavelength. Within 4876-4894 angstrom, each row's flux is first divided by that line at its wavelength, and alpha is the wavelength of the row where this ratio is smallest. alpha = 4876.64 angstrom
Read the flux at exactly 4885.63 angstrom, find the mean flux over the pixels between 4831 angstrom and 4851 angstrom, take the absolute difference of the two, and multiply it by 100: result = 26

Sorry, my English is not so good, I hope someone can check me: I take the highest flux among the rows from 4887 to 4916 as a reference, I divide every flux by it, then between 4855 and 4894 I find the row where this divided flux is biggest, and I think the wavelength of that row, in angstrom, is 4892.38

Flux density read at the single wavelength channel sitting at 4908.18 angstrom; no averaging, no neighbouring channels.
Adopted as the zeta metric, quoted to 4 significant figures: 7.007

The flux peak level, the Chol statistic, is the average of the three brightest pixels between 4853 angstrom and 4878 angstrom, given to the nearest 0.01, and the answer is 6.38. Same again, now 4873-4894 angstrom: 6.78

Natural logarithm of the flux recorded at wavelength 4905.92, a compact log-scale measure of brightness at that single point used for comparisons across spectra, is 1.80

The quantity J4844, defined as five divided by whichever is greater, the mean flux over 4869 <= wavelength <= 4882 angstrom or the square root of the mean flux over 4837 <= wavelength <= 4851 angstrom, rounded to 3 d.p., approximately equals 0.802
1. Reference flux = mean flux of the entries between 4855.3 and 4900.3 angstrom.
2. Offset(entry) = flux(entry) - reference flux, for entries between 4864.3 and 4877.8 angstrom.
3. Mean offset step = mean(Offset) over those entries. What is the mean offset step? -0.34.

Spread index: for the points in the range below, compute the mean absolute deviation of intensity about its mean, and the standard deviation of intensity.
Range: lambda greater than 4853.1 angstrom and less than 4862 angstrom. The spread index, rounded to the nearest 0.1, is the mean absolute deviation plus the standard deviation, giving 0.7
